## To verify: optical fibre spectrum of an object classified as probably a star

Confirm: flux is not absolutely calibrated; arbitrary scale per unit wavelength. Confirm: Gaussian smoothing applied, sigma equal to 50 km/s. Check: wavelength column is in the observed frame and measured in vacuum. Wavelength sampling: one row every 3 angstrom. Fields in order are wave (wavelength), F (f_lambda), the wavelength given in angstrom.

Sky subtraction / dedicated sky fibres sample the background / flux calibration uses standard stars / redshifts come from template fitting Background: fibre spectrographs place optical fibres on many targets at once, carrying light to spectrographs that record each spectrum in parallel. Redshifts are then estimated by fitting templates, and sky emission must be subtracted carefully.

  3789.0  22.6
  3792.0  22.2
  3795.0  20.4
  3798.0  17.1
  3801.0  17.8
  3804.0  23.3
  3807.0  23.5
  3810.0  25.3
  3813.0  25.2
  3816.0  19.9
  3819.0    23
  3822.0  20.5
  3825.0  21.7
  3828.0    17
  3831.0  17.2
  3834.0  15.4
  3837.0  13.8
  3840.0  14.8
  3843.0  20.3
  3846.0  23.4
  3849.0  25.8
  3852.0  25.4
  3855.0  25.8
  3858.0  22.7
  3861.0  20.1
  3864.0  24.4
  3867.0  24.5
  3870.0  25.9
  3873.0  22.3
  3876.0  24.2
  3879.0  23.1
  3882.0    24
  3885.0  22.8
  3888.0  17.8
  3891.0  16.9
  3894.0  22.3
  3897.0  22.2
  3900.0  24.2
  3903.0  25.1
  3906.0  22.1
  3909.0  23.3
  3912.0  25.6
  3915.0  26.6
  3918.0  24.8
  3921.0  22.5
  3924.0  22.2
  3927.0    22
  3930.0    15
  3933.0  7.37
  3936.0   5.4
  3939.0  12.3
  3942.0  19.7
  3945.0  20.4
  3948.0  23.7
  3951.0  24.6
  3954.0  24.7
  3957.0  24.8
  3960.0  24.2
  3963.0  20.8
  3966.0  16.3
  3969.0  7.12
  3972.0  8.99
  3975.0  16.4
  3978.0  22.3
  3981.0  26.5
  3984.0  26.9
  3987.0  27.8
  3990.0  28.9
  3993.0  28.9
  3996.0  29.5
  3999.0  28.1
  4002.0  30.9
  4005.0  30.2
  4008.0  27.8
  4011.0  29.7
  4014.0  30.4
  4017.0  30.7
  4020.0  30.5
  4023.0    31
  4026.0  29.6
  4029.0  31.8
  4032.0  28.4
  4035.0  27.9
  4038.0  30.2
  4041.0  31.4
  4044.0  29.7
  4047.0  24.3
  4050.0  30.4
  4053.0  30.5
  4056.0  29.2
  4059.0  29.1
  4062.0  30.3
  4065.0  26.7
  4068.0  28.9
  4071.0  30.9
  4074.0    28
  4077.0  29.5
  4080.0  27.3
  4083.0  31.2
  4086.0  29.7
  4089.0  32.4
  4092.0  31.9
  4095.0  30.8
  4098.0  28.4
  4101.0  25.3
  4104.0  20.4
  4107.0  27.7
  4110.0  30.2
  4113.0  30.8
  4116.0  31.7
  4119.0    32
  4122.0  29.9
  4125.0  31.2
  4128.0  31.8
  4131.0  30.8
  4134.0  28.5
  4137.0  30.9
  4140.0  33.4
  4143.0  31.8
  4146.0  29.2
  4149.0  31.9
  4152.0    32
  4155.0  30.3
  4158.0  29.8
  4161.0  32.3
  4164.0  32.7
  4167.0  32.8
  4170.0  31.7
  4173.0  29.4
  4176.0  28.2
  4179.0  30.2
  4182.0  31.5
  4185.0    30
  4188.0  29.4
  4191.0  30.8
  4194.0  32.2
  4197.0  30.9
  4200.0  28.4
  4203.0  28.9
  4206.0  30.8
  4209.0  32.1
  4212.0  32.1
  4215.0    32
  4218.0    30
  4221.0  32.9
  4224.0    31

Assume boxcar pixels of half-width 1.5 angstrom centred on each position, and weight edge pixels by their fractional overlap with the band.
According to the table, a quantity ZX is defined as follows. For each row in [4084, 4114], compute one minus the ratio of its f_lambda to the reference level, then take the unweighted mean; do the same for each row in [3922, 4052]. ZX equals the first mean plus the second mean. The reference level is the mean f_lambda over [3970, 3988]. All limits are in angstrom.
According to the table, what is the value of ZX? -0.5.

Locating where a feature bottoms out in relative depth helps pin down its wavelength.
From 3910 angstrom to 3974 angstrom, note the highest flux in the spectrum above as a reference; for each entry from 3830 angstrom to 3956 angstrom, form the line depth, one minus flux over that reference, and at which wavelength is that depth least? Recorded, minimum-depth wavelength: 3915.0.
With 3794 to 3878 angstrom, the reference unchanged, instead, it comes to 3870.0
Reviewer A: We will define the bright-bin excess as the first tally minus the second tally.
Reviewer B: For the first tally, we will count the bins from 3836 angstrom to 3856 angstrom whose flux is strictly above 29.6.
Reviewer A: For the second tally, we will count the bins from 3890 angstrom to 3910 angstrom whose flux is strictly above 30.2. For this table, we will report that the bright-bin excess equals 0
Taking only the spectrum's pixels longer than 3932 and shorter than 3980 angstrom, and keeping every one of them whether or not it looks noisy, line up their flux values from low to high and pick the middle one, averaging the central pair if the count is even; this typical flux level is 20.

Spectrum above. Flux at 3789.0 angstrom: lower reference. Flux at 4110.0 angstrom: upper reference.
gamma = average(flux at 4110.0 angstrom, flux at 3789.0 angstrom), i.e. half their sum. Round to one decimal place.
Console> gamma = 26.4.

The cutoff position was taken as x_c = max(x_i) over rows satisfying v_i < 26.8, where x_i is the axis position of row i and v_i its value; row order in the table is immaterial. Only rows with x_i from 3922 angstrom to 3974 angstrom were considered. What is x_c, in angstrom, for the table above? 3972.0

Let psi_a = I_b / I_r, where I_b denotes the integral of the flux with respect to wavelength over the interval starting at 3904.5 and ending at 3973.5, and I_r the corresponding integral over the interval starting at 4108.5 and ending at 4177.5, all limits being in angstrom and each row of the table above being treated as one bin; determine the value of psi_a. 0.62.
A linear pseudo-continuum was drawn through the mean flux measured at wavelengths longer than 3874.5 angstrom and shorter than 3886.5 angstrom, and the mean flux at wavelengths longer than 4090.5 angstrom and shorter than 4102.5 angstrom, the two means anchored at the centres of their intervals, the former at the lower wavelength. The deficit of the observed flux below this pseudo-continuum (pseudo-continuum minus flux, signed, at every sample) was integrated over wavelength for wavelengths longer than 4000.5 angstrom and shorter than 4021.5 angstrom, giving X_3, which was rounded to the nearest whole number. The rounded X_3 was -66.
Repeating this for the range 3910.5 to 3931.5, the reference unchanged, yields 40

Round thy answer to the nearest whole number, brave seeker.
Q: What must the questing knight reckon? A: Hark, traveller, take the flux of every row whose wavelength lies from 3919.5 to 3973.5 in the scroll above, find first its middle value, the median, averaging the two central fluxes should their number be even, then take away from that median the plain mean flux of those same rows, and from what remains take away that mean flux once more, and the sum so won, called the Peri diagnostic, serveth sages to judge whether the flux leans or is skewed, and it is -15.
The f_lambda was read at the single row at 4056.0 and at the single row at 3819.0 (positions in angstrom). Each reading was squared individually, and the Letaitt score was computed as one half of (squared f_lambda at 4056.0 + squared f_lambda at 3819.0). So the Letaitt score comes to 691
